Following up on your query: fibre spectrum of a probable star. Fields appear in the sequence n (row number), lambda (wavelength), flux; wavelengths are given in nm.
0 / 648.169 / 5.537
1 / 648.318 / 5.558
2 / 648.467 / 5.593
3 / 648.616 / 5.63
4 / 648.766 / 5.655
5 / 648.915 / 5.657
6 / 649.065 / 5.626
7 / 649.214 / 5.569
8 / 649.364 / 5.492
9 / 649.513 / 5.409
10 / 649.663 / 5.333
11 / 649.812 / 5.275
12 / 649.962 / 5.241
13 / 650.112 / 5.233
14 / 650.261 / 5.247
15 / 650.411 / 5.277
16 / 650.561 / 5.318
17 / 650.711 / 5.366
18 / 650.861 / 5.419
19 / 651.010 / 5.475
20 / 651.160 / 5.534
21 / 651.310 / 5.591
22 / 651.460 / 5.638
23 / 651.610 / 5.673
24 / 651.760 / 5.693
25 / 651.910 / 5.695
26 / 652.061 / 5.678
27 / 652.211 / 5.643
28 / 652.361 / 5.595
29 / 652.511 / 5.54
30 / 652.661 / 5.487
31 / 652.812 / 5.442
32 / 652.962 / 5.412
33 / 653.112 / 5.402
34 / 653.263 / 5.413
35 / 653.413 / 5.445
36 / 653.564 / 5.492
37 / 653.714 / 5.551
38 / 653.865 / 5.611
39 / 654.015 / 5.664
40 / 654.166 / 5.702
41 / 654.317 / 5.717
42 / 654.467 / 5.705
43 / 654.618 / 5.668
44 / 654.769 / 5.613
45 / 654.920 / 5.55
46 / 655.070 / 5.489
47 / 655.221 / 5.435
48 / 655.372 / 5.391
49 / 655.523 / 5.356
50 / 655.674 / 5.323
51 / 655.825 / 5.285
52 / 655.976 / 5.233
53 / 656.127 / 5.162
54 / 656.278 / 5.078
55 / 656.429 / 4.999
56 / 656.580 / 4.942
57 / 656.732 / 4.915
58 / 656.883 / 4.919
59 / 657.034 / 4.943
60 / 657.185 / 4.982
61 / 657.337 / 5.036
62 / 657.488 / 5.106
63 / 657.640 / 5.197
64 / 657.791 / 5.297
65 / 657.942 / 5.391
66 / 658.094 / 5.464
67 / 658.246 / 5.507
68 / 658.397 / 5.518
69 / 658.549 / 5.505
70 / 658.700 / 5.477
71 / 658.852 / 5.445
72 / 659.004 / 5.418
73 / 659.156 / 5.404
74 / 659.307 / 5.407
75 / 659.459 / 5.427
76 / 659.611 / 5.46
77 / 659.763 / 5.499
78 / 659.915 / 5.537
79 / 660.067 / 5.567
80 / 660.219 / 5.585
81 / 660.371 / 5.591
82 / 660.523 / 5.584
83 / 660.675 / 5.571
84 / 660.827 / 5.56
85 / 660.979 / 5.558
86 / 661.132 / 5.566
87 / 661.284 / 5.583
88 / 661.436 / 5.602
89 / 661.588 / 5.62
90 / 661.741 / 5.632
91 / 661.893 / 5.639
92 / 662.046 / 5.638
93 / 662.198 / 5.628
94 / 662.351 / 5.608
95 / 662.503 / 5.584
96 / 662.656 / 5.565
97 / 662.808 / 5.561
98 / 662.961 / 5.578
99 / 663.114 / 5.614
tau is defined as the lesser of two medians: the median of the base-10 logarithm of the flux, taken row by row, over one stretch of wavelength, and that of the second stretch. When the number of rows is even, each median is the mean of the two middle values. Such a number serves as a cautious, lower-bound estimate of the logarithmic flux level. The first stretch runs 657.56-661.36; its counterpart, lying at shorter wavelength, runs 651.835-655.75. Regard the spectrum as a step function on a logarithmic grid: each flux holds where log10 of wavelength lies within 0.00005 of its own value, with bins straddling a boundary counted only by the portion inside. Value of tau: 0.741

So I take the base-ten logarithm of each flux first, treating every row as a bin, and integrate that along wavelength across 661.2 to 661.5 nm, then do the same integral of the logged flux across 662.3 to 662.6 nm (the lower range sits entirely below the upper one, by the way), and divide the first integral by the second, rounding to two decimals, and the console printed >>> 1.00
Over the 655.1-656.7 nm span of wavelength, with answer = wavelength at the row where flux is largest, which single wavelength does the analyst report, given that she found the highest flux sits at 655.221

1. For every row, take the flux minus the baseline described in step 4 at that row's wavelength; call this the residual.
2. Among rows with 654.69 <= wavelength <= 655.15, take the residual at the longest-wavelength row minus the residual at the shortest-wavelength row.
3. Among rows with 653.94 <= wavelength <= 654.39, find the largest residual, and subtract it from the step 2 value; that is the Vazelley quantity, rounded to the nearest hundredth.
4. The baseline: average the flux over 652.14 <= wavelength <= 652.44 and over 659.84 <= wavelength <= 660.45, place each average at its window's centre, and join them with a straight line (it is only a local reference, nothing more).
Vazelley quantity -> -0.23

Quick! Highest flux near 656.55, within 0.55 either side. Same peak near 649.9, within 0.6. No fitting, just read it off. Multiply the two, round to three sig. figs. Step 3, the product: 28.3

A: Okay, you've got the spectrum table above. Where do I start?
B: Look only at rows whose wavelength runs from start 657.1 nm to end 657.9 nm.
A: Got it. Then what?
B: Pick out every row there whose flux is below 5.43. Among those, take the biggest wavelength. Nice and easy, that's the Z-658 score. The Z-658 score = 657.791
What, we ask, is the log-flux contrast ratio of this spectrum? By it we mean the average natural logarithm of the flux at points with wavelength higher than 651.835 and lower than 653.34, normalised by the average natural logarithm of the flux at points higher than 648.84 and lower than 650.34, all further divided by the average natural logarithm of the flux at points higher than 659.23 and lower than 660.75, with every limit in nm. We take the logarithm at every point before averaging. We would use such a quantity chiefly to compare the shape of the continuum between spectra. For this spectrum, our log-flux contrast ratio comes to 0.593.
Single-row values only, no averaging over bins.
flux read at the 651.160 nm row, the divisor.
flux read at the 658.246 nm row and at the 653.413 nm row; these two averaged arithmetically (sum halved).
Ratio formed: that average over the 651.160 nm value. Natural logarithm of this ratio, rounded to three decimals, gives -0.011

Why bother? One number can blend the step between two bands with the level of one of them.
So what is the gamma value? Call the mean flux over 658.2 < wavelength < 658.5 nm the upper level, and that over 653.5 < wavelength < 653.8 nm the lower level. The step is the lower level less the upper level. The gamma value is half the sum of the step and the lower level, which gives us 2.77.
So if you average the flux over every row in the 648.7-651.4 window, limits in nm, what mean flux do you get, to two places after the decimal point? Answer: 5.43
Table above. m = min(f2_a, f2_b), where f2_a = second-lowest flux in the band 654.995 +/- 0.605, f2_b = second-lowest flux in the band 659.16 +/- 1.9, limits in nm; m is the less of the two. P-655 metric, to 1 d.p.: 5.1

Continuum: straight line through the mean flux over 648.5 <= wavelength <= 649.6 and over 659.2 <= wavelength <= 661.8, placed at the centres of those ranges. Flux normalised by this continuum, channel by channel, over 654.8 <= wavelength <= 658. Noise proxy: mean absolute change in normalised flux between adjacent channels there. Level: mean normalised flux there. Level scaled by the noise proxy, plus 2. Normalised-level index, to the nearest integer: 96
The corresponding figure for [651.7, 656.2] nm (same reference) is 140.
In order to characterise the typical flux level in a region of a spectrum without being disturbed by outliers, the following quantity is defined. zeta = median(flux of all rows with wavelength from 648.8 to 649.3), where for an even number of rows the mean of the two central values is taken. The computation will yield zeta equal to 5.63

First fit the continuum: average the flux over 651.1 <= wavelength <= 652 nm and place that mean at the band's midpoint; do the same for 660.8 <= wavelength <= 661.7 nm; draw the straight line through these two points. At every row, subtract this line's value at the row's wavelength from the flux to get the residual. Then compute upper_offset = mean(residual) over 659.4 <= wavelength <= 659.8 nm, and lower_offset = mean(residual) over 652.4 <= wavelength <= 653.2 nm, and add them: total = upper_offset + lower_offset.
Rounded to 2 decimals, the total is -0.30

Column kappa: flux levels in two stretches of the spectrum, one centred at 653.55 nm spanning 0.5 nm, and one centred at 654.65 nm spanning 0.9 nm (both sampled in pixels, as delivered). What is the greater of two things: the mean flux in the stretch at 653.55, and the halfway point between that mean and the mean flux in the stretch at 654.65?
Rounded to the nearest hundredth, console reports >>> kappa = 5.56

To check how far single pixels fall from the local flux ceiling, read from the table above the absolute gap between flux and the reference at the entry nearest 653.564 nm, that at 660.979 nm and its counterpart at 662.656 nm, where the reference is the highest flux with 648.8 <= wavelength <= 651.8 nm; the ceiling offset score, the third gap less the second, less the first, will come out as -0.21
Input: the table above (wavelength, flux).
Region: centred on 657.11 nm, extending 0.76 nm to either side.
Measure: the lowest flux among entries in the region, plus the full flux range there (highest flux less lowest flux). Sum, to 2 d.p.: 5.30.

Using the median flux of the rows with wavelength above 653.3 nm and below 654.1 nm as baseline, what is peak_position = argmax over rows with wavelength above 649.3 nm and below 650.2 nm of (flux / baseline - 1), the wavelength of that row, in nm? 649.364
